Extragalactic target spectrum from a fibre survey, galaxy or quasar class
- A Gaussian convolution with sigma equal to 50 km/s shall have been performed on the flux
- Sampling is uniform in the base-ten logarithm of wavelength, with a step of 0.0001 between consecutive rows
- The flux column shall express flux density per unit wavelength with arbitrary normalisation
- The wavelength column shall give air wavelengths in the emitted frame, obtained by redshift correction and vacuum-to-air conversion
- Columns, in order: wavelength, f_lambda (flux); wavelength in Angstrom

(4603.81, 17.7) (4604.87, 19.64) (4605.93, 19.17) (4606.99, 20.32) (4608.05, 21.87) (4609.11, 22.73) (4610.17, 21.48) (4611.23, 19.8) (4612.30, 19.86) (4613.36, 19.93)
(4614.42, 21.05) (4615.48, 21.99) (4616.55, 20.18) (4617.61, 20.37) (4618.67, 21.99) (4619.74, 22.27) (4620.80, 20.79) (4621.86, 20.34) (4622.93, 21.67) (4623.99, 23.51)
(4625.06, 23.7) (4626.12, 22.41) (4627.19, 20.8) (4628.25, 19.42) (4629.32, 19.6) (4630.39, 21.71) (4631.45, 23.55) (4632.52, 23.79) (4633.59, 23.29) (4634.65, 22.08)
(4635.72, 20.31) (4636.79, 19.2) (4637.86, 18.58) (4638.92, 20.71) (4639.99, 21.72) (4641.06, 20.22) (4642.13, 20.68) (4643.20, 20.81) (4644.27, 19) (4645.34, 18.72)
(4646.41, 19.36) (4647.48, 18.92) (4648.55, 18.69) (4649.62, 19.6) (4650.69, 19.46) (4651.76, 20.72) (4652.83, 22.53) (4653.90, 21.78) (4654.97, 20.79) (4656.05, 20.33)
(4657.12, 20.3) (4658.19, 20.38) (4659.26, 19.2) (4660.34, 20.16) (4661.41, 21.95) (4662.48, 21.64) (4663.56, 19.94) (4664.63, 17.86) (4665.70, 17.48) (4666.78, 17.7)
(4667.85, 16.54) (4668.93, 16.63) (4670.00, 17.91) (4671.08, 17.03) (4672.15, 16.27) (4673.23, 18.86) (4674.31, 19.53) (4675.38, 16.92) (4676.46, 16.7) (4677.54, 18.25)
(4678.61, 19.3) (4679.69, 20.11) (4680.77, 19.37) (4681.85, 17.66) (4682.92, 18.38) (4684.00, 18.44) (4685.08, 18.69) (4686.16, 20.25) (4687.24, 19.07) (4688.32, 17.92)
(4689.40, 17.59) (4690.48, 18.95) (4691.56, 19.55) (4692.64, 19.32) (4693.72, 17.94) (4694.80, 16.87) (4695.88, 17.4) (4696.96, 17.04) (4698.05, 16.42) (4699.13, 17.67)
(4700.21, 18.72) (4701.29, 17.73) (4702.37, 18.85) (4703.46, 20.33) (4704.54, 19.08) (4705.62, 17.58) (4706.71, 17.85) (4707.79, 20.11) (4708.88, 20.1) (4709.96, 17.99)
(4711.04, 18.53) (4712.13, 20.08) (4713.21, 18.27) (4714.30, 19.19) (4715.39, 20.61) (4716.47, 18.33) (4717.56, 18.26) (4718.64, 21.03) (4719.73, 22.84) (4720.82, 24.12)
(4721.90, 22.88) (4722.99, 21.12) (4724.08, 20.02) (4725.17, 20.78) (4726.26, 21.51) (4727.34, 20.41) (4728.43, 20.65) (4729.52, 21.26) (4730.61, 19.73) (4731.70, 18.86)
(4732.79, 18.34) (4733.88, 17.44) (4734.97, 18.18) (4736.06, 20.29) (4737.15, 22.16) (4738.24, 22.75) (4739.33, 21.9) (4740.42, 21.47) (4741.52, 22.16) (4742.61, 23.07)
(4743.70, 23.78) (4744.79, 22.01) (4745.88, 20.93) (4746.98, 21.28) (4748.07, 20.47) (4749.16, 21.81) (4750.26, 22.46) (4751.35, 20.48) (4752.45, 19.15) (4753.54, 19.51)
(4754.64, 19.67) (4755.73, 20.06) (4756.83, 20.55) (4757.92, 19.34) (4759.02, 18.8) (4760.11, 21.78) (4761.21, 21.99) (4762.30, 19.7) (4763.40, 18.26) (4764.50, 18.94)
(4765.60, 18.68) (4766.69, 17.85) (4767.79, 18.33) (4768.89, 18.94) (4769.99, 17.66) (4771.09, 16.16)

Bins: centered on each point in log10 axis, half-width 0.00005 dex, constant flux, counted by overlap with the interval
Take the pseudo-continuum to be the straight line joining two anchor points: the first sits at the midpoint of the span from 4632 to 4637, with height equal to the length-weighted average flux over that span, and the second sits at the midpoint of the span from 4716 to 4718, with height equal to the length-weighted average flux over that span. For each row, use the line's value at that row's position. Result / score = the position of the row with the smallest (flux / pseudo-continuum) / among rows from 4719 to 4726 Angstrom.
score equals 4724.08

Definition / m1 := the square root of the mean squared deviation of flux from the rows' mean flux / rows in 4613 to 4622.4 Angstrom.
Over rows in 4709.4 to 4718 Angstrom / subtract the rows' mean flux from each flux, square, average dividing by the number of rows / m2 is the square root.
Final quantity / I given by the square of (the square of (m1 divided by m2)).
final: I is 0.7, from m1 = 0.8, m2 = 0.9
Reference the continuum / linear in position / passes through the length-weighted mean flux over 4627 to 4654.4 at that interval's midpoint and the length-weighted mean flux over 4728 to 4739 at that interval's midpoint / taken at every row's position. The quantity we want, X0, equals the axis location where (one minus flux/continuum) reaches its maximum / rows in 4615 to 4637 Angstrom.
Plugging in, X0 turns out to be 4636.79 Angstrom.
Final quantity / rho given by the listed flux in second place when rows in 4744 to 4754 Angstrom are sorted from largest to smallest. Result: 22.01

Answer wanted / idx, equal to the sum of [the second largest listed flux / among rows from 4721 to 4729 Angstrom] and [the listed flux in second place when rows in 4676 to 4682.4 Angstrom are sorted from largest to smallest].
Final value 40.9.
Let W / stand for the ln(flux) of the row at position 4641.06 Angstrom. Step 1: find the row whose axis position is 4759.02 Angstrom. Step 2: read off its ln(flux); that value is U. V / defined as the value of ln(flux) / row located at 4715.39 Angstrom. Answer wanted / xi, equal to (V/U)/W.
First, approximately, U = 2.93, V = 3.03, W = 3.01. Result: 0.343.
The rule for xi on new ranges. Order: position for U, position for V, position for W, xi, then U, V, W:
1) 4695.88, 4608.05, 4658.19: 0.358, 2.86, 3.09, 3.01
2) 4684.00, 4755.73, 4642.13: 0.340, 2.91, 3.00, 3.03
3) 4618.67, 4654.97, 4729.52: 0.321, 3.09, 3.03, 3.06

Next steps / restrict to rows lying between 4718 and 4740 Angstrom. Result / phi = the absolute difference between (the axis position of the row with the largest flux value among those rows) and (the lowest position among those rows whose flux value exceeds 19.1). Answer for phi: 2.2 Angstrom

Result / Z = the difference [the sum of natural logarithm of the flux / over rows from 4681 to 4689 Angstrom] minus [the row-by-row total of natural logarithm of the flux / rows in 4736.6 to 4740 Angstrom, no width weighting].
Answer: 11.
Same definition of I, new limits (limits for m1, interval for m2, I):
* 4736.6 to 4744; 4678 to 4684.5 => 0.7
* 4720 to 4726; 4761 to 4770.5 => 2.2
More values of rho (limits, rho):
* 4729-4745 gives 23.07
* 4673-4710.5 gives 20.25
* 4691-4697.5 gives 19.32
